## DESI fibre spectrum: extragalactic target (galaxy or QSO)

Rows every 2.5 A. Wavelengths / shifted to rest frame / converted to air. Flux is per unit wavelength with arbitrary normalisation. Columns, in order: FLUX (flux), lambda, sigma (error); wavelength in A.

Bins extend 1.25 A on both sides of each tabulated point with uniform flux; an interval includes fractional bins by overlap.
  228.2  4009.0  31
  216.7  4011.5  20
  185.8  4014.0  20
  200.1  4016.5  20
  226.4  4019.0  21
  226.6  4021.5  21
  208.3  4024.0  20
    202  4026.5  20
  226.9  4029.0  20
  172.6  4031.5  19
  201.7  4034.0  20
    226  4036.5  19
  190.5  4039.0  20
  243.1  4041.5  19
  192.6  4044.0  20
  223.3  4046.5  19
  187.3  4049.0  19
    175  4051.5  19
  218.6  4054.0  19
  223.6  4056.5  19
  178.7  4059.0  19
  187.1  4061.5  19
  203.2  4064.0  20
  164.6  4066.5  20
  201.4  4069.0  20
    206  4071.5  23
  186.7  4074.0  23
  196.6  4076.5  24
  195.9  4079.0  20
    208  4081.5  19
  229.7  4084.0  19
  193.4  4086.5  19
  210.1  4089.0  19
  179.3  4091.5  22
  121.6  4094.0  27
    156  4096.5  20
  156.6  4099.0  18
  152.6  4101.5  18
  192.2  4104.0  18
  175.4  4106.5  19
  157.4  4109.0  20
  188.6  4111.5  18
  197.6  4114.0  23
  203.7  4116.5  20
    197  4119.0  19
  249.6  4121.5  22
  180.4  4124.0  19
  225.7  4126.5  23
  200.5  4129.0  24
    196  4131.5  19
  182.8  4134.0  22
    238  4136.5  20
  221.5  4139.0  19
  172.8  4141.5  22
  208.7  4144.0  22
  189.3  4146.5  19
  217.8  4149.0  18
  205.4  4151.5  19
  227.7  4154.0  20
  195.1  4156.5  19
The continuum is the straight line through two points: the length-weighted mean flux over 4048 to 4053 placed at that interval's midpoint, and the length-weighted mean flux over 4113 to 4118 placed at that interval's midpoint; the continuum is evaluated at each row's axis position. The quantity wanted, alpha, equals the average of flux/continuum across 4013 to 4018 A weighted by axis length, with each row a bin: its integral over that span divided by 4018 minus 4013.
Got 1.13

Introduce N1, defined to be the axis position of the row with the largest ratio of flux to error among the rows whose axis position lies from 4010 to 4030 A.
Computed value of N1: 4029.0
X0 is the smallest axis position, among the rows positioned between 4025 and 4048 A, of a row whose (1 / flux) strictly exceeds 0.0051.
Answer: 4031.5 A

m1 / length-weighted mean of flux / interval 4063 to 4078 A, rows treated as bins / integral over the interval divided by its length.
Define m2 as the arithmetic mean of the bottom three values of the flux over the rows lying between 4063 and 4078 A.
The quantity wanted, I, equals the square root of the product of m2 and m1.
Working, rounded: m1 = 193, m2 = 183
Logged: 188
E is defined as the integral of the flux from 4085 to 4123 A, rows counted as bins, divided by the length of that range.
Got 182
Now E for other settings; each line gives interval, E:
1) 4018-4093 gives 202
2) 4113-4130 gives 208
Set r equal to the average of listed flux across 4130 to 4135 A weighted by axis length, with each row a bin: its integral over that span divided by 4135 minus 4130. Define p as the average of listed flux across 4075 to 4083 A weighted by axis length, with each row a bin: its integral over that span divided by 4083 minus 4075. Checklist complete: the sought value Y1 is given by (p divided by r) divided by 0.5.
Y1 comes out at 2.11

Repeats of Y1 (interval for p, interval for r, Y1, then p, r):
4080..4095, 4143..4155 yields 1.83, 192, 209.4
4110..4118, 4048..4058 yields 1.95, 195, 200.9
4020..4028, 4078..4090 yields 2.05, 213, 207.6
